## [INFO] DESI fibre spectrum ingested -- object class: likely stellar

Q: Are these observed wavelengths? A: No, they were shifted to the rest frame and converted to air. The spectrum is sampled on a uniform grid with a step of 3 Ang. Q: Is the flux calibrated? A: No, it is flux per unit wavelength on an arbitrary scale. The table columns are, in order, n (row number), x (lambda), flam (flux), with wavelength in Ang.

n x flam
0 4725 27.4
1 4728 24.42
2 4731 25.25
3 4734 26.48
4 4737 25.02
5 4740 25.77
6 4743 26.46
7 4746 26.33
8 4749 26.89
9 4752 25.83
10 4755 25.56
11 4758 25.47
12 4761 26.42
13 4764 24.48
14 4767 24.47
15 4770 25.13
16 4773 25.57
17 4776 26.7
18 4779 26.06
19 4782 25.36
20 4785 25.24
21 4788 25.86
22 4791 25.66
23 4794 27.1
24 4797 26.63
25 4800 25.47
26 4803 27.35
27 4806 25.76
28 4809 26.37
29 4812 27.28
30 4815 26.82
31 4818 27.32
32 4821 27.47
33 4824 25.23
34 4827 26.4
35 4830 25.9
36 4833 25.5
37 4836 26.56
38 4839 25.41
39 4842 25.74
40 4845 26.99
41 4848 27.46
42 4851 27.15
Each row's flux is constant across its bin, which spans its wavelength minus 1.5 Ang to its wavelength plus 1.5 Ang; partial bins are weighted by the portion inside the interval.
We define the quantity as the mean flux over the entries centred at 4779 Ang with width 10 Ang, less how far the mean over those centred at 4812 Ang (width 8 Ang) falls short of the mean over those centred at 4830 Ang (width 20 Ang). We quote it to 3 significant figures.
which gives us 26.8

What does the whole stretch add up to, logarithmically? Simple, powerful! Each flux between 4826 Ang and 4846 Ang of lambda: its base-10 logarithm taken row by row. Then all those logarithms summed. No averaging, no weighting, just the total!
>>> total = 9.91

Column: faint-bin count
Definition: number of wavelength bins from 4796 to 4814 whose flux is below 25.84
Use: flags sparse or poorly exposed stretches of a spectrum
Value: 2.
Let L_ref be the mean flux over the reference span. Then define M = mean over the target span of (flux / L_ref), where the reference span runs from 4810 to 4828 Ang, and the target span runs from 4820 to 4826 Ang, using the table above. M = 0.98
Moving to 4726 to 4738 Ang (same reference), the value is 0.95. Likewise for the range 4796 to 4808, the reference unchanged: 0.98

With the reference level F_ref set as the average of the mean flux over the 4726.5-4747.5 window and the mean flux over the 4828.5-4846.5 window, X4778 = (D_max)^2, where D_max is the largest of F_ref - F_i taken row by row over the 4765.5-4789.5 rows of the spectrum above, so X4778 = 1.9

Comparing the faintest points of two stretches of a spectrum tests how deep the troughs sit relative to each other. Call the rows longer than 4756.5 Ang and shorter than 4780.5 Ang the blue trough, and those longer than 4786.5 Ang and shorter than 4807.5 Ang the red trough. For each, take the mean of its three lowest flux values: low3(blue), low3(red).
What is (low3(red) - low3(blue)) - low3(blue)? -23.8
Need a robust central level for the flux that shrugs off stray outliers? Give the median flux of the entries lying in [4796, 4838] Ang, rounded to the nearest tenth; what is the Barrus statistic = 26.5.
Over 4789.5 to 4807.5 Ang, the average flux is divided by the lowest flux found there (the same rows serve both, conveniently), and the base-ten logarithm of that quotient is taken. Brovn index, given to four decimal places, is 0.0144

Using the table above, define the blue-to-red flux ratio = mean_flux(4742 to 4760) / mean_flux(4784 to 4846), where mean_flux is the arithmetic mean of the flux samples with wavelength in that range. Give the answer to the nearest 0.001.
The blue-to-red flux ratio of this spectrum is 0.992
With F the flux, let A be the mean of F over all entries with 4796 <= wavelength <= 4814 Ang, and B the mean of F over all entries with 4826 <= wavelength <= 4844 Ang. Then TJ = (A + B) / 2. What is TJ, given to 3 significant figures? 26.2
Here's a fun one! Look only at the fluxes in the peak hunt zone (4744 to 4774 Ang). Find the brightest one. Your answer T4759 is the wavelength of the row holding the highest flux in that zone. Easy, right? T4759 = 4749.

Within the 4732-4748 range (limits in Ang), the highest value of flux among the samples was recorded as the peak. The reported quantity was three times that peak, 79.4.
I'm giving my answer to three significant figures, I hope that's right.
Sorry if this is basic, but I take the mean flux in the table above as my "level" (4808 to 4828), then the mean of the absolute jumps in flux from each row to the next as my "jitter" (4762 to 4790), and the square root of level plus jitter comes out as 5.22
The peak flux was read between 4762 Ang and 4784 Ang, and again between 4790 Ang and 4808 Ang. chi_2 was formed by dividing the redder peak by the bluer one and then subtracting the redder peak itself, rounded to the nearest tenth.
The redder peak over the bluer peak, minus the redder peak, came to -26.3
